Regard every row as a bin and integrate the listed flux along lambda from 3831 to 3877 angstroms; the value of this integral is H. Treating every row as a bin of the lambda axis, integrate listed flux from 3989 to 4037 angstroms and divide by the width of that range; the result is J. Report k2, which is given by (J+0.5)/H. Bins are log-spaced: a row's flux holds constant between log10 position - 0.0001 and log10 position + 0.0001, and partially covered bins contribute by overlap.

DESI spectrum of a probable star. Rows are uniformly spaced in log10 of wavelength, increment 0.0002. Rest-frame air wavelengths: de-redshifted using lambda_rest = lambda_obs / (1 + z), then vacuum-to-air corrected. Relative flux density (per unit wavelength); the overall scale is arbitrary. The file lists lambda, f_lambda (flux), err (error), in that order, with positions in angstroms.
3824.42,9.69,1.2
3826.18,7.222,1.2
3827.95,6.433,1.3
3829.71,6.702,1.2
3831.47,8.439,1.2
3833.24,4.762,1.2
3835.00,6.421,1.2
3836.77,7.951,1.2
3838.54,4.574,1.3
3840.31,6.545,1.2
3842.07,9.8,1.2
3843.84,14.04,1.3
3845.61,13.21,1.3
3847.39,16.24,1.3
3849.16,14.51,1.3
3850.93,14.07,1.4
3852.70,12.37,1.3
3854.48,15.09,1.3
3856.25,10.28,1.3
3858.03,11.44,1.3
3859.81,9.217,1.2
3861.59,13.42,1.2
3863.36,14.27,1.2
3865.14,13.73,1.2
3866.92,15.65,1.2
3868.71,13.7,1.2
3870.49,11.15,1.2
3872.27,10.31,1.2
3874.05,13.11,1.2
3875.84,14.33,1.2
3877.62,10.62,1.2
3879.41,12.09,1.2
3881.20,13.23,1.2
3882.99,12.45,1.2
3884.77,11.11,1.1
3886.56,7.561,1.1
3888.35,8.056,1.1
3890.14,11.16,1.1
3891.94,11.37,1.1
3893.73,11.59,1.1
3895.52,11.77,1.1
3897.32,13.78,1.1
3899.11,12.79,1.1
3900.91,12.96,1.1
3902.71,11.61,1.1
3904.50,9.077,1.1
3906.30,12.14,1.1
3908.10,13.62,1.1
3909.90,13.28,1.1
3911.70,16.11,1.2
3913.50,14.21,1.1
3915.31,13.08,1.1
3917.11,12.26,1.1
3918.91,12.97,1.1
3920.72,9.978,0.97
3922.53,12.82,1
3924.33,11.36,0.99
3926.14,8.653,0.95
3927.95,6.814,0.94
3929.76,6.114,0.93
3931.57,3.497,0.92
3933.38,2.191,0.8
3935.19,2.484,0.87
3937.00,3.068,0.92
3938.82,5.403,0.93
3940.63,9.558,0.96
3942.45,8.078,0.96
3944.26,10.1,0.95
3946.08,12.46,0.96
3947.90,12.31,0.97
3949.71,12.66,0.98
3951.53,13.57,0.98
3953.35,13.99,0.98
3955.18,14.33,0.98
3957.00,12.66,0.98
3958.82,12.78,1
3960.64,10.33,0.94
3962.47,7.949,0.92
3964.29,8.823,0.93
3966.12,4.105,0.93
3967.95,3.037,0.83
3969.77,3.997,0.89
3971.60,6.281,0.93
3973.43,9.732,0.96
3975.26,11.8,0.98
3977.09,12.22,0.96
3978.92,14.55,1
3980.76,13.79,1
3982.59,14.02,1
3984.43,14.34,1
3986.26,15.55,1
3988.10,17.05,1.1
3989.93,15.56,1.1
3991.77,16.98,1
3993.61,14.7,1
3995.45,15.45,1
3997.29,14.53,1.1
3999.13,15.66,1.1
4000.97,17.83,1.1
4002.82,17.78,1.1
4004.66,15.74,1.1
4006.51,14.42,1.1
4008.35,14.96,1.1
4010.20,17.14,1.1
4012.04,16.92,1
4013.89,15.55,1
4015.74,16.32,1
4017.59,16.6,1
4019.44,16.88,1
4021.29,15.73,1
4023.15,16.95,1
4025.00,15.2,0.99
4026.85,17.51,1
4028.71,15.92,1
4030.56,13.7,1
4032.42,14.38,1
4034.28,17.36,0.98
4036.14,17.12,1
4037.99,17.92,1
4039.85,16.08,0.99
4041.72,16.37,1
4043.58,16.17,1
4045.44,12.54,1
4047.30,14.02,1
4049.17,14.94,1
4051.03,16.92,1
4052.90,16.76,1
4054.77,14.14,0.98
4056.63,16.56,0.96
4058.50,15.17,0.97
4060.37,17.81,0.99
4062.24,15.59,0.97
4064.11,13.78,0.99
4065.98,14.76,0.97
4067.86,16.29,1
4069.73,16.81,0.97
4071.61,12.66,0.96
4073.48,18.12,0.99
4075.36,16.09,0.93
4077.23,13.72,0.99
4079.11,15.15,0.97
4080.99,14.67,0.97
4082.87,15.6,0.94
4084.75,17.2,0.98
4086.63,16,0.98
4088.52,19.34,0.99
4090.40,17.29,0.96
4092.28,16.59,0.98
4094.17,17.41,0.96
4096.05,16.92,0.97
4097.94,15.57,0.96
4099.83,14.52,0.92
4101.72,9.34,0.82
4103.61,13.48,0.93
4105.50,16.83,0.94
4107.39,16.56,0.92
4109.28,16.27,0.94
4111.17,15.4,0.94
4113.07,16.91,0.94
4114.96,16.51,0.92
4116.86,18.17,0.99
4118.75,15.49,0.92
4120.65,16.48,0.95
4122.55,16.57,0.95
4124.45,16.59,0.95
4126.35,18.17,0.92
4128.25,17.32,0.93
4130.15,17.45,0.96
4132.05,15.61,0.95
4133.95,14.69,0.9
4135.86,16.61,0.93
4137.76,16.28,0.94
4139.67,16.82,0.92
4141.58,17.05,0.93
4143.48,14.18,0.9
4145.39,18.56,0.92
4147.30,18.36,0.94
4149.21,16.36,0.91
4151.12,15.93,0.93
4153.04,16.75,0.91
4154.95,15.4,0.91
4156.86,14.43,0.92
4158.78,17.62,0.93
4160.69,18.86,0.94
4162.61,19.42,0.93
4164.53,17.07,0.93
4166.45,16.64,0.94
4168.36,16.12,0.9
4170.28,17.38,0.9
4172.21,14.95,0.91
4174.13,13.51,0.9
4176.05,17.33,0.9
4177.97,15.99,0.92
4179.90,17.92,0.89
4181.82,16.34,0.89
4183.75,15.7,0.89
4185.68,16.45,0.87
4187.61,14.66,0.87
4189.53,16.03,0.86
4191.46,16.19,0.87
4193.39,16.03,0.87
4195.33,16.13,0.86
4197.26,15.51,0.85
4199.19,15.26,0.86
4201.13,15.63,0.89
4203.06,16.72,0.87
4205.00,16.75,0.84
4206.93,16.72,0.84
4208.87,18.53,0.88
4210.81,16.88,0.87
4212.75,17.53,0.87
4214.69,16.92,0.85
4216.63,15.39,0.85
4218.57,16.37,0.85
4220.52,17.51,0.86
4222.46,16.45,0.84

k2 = 0.031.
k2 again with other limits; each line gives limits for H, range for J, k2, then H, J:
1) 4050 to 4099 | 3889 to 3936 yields 0.014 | 786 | 10.7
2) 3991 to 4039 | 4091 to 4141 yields 0.021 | 774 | 16.1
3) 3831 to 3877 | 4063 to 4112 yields 0.030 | 530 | 15.6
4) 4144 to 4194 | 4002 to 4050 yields 0.020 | 826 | 15.9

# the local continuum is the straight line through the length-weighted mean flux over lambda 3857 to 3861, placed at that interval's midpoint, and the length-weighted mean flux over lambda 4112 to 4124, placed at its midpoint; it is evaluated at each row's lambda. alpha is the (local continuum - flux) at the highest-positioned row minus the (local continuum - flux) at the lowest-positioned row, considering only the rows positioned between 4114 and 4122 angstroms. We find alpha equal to 0.2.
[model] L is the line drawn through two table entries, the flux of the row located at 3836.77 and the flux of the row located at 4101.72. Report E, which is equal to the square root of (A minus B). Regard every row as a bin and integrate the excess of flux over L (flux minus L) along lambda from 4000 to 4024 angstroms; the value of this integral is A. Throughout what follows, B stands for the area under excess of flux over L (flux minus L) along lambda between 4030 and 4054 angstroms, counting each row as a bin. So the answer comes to 4.4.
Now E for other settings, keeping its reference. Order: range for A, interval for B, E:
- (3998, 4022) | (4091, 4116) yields 4.6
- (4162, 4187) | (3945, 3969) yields 10.9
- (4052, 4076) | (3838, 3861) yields 8.5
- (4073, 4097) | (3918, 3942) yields 14.1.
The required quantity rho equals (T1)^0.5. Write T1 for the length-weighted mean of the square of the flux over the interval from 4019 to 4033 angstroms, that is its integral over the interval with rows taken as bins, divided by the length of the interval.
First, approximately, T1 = 250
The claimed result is 15.8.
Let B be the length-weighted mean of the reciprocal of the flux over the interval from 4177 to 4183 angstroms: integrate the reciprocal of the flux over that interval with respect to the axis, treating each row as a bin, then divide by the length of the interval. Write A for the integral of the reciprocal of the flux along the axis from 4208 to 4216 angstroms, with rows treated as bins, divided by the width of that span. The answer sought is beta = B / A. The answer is 1.04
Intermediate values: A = 0.058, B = 0.060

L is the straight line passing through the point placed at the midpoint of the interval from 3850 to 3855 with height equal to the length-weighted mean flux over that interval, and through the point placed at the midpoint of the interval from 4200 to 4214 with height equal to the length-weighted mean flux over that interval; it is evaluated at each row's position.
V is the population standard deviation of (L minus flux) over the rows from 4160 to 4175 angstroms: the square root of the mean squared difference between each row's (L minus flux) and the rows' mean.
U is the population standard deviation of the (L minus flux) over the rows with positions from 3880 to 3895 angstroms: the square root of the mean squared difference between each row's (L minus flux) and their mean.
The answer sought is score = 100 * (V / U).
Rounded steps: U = 1.9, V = 1.8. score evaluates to 99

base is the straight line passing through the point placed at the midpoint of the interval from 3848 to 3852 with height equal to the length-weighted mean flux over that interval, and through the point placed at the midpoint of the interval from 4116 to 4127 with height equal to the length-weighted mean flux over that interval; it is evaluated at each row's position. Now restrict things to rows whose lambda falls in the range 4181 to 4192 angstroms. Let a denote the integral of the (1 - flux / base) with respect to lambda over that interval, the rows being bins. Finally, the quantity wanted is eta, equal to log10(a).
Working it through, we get 0.0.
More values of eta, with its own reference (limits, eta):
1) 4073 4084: -0.2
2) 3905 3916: 0.0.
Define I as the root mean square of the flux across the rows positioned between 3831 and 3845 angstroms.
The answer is 8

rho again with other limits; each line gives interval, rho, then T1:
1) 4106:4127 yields 16.7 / 277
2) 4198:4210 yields 16.6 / 276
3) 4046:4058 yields 15.5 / 240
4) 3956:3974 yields 8.7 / 75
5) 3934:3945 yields 7.0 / 49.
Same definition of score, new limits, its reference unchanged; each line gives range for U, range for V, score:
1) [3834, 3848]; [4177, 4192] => 22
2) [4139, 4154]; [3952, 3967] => 257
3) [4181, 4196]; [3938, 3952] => 486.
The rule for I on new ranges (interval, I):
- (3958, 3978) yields 9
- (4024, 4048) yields 16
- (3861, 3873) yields 13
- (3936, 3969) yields 10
